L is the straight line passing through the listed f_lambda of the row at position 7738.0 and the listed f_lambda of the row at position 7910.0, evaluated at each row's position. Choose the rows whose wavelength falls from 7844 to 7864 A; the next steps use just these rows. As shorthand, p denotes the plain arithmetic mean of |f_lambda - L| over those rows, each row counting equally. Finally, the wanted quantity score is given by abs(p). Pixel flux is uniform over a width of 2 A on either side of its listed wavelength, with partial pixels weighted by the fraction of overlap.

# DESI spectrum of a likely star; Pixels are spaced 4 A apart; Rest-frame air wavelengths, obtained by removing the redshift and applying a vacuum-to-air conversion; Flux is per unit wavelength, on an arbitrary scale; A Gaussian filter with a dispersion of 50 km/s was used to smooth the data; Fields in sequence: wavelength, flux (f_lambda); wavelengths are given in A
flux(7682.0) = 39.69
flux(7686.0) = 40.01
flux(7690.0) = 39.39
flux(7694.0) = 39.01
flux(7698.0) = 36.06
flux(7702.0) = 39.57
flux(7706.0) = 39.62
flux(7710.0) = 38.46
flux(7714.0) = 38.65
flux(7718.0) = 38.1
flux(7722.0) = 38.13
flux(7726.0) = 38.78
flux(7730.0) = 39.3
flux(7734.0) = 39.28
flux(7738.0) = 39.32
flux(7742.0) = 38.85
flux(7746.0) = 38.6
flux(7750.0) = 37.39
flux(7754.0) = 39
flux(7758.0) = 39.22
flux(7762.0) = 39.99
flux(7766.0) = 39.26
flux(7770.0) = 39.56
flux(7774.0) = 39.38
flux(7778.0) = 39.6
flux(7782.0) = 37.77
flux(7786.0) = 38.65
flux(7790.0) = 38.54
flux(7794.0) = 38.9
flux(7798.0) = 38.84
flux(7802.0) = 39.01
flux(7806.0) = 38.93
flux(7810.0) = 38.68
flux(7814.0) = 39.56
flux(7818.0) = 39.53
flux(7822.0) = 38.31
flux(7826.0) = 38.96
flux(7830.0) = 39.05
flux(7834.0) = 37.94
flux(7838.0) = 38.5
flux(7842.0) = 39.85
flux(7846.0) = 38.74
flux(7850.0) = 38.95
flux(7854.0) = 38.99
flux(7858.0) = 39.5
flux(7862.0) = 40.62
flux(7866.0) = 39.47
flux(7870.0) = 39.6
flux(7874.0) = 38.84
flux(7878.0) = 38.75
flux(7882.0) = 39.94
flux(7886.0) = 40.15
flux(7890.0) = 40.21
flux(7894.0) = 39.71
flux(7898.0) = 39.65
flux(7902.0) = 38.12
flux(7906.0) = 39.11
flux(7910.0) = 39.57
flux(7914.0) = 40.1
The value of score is 0.58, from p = 0.6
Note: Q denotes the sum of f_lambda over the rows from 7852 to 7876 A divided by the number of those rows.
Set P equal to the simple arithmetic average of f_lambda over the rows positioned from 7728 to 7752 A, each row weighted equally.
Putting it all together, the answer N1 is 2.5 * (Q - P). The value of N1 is 1.8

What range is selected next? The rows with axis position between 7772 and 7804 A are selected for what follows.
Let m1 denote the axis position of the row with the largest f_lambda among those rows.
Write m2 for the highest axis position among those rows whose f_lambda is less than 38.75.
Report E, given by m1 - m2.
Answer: -12 A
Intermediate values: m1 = 7778.0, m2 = 7790.0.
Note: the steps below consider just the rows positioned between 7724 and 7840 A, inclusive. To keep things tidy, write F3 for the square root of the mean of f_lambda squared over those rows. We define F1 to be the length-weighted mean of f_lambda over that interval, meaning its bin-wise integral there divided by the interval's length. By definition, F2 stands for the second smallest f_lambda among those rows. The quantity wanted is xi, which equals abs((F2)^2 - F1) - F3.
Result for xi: 1349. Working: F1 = 38.9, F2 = 37.77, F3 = 38.9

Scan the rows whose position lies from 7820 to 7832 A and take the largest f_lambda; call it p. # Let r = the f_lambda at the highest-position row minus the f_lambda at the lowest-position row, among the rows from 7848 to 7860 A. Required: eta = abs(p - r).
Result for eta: 38.5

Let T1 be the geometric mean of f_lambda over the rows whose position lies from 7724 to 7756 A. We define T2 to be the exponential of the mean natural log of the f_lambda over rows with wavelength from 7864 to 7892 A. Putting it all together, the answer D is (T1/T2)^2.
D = 0.96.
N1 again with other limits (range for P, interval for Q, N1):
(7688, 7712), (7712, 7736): 0.1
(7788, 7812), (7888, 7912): 1.4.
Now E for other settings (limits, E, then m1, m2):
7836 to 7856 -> -4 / 7842.0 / 7846.0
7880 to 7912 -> -12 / 7890.0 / 7902.0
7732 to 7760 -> -12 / 7738.0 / 7750.0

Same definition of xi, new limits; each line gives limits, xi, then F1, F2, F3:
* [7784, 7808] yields 1416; 38.8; 38.65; 38.8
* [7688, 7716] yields 1402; 38.7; 38.46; 38.7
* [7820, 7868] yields 1390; 39.1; 38.31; 39.1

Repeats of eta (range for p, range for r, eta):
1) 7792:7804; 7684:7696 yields 40.0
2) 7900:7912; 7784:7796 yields 39.3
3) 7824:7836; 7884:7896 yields 39.5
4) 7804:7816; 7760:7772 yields 40.0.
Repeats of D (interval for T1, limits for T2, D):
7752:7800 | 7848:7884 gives 0.98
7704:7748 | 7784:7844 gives 1.00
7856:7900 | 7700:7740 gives 1.04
